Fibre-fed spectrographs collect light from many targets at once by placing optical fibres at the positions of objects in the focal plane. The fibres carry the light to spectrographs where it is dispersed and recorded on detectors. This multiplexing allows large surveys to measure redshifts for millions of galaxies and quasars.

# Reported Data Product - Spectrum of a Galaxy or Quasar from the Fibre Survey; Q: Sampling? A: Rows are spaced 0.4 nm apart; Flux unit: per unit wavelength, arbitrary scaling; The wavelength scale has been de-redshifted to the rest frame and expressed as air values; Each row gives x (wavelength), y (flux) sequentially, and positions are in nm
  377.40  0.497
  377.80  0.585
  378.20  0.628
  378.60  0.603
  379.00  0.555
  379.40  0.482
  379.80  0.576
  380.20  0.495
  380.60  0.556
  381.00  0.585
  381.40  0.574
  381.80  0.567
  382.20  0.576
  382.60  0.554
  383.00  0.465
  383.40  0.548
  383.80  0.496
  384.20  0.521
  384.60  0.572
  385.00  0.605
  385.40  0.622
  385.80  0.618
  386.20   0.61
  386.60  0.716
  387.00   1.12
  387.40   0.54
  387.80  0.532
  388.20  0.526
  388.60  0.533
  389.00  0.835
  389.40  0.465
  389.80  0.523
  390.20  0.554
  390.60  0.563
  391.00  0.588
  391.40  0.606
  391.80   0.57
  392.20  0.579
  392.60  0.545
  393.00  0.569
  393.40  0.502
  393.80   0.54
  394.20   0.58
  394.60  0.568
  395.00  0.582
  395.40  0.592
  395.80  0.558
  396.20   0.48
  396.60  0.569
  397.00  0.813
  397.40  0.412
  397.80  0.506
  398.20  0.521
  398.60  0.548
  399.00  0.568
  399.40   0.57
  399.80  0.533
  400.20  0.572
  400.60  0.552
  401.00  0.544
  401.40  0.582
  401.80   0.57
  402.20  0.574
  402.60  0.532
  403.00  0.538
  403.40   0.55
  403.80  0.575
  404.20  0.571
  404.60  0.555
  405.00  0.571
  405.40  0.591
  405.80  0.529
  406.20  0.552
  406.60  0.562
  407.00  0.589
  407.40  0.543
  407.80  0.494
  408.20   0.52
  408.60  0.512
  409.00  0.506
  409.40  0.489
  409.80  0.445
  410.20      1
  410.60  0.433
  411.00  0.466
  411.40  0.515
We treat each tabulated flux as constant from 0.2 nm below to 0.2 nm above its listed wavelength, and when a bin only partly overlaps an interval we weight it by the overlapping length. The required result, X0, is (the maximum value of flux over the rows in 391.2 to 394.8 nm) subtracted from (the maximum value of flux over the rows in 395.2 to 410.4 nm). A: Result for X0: 0.39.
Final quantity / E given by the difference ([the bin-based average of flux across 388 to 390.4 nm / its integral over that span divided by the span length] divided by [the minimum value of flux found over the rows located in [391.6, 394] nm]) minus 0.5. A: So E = 0.64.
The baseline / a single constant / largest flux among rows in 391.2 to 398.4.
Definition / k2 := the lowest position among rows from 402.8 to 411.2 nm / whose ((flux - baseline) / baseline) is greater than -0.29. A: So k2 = 405.40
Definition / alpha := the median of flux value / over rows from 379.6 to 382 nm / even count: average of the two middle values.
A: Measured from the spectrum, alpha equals 0.57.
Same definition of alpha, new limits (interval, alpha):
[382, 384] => 0.55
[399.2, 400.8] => 0.56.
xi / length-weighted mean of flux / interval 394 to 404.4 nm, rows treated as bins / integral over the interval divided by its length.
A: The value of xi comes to 0.560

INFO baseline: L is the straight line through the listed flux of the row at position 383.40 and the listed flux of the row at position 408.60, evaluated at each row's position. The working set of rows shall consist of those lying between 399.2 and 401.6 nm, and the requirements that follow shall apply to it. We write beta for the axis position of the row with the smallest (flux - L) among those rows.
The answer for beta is 399.80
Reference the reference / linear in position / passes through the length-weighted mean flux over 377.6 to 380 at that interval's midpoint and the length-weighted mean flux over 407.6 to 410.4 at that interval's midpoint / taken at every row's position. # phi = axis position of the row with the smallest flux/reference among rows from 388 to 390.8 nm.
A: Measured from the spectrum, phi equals 389.40 nm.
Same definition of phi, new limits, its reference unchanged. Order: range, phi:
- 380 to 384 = 383.00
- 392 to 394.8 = 393.40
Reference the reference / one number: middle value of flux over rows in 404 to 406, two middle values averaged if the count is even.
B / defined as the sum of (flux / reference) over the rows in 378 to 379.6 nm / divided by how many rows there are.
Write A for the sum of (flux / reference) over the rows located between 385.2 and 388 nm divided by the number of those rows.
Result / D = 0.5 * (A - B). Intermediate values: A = 1.19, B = 0.993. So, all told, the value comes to 0.10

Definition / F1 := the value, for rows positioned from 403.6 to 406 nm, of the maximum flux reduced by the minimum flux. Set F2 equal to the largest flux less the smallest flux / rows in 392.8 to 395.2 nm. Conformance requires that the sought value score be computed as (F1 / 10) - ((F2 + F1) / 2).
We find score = -0.065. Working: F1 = 0.06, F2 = 0.080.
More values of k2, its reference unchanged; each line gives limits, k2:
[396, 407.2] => 397.00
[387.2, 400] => 389.00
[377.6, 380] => 377.80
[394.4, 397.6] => 395.00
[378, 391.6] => 378.20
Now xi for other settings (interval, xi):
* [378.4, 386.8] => 0.566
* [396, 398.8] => 0.550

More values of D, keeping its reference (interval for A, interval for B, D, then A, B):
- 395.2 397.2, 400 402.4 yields 0.03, 1.05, 0.991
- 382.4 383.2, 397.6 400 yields -0.03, 0.89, 0.947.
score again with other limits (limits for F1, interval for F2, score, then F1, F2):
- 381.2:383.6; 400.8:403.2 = -0.069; 0.11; 0.050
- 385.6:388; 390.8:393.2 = -0.266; 0.59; 0.061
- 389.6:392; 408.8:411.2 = -0.317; 0.08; 0.567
